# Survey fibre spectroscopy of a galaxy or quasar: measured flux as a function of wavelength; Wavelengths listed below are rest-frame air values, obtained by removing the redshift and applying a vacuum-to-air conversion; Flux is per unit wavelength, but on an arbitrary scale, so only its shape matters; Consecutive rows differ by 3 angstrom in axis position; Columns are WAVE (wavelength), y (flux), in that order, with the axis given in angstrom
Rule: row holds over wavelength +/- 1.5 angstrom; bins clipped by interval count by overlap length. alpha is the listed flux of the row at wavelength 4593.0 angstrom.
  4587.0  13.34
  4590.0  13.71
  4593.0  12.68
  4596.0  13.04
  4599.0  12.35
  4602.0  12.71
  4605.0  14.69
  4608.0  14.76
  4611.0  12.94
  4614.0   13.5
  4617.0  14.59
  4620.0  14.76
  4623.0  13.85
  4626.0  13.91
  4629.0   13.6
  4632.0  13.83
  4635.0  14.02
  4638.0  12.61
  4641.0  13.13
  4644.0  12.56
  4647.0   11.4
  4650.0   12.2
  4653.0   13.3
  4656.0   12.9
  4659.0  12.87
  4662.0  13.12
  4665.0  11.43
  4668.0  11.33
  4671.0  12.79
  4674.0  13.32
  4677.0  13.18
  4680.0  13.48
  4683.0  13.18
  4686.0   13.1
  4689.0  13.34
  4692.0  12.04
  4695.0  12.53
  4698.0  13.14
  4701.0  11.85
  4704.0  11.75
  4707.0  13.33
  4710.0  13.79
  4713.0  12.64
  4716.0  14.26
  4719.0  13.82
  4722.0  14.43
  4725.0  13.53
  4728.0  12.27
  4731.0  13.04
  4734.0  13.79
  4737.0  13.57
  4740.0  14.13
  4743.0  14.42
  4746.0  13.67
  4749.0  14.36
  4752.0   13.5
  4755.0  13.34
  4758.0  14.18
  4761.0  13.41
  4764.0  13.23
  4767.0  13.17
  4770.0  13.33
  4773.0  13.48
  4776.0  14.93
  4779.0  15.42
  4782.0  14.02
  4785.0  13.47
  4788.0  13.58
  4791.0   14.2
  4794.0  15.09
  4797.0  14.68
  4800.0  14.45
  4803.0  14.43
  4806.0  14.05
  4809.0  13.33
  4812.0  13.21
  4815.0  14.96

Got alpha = 12.68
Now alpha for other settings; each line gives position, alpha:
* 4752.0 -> 13.5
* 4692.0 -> 12.04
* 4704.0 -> 11.75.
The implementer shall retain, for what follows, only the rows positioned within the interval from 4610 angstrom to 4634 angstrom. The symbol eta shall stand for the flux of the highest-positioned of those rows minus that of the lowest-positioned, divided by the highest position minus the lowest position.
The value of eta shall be 0.04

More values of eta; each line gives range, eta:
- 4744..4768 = -0.02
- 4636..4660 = 0.01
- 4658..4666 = -0.24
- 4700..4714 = 0.07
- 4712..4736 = 0.05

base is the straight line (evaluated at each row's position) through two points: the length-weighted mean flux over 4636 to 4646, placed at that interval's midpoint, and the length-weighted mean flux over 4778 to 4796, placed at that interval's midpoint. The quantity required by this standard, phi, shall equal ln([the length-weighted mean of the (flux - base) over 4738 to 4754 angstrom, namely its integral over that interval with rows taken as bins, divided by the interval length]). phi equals -2.0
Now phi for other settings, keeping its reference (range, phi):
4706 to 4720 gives -2.8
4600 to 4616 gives 0.3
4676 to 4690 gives -2.8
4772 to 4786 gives -2.1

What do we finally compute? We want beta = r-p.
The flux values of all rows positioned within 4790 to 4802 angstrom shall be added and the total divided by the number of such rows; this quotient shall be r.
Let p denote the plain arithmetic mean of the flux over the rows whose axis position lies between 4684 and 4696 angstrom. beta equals 1.9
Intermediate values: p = 12.8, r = 14.6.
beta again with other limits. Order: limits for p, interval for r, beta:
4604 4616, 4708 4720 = -0.3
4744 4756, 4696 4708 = -1.2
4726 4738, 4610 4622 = 0.8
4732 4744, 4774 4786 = 0.5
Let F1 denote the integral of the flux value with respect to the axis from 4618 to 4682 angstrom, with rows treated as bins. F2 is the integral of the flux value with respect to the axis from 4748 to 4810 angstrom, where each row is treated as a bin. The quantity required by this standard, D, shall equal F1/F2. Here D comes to 0.96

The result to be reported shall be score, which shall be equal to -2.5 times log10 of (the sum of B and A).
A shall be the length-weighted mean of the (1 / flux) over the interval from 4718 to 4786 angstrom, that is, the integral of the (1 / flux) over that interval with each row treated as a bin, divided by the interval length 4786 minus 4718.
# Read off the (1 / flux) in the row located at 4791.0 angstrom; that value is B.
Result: 2.11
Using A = 0.0728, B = 0.070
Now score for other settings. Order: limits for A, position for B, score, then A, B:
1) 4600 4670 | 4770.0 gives 2.05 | 0.0762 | 0.075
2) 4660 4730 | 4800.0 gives 2.08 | 0.0776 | 0.069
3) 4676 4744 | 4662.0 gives 2.05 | 0.0758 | 0.076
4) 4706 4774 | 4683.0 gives 2.06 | 0.0737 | 0.076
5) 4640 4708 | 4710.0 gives 2.05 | 0.0793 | 0.073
